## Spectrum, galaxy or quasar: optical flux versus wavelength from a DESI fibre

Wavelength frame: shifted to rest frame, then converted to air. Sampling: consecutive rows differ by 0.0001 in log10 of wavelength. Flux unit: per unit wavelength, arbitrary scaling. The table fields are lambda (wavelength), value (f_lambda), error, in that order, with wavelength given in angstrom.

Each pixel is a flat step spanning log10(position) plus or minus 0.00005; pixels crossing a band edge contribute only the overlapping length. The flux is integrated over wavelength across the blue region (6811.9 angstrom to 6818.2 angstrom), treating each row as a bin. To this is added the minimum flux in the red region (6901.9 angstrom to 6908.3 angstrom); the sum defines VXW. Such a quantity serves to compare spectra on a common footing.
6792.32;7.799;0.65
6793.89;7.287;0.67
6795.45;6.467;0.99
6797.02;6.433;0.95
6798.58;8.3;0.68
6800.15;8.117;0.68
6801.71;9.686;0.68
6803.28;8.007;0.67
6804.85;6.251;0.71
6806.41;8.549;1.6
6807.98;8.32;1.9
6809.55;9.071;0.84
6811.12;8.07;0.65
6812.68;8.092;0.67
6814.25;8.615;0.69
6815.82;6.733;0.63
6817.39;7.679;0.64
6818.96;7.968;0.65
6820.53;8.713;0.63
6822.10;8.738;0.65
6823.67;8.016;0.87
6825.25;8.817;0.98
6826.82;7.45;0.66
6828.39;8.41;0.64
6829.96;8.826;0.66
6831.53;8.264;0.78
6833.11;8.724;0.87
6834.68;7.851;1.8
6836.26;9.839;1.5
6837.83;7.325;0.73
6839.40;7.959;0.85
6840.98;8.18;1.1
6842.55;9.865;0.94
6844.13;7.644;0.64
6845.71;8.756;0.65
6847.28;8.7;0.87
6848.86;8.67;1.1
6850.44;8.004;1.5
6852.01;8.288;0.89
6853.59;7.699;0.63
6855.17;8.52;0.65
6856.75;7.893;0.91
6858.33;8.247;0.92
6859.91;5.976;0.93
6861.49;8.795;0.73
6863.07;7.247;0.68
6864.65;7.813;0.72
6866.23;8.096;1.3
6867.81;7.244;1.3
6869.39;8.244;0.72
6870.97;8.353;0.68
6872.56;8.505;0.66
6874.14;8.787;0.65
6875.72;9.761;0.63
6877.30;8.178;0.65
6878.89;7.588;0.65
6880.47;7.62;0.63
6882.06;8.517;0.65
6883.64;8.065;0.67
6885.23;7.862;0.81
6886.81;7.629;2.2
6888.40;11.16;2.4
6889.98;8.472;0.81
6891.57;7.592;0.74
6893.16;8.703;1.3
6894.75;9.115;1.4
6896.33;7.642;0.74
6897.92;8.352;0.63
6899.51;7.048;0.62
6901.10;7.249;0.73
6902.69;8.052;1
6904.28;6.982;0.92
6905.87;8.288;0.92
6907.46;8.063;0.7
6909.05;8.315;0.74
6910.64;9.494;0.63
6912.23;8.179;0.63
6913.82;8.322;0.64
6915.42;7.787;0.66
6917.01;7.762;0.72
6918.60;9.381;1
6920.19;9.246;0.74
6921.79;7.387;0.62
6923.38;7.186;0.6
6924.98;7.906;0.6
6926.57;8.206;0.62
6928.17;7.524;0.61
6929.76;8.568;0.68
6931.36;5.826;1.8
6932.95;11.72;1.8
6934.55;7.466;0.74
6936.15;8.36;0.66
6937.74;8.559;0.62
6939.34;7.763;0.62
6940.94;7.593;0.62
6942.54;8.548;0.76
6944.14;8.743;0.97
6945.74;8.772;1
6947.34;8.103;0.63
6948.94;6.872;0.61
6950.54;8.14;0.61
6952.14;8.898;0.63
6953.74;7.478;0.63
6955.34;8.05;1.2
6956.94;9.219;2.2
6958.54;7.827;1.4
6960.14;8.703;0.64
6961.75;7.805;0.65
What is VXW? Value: 56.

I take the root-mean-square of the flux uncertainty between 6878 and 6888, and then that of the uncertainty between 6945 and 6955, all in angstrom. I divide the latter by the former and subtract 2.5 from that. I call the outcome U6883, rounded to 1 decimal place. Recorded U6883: -1.9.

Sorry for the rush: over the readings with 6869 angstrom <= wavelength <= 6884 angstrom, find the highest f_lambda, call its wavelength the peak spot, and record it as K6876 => 6875.72 angstrom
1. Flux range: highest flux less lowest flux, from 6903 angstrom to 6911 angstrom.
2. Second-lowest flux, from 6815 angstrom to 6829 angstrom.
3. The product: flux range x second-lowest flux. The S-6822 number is 19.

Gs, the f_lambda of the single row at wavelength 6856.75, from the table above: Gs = 7.893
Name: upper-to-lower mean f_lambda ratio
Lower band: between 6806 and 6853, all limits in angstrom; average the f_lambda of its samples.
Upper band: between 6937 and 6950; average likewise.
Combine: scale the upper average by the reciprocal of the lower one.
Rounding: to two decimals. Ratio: 0.97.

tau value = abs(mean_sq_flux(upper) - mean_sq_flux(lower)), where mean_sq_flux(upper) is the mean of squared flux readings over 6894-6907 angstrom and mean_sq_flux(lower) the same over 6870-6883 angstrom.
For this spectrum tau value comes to 9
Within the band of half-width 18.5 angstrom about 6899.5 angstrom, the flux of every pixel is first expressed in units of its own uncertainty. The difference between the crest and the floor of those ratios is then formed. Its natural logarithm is 2.5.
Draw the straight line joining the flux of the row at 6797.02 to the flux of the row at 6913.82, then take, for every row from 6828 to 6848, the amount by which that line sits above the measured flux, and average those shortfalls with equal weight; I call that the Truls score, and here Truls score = -1.4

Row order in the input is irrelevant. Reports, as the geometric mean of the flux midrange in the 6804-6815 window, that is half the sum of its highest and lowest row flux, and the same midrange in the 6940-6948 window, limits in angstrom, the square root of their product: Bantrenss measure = 7.9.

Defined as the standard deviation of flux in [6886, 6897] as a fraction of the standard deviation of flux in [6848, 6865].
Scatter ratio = 1.6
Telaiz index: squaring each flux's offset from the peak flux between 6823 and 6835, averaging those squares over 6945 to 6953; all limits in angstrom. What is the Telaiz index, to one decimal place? 1.0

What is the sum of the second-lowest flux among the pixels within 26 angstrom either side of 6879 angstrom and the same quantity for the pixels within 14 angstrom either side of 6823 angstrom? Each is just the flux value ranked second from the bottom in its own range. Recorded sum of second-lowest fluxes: 14.43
